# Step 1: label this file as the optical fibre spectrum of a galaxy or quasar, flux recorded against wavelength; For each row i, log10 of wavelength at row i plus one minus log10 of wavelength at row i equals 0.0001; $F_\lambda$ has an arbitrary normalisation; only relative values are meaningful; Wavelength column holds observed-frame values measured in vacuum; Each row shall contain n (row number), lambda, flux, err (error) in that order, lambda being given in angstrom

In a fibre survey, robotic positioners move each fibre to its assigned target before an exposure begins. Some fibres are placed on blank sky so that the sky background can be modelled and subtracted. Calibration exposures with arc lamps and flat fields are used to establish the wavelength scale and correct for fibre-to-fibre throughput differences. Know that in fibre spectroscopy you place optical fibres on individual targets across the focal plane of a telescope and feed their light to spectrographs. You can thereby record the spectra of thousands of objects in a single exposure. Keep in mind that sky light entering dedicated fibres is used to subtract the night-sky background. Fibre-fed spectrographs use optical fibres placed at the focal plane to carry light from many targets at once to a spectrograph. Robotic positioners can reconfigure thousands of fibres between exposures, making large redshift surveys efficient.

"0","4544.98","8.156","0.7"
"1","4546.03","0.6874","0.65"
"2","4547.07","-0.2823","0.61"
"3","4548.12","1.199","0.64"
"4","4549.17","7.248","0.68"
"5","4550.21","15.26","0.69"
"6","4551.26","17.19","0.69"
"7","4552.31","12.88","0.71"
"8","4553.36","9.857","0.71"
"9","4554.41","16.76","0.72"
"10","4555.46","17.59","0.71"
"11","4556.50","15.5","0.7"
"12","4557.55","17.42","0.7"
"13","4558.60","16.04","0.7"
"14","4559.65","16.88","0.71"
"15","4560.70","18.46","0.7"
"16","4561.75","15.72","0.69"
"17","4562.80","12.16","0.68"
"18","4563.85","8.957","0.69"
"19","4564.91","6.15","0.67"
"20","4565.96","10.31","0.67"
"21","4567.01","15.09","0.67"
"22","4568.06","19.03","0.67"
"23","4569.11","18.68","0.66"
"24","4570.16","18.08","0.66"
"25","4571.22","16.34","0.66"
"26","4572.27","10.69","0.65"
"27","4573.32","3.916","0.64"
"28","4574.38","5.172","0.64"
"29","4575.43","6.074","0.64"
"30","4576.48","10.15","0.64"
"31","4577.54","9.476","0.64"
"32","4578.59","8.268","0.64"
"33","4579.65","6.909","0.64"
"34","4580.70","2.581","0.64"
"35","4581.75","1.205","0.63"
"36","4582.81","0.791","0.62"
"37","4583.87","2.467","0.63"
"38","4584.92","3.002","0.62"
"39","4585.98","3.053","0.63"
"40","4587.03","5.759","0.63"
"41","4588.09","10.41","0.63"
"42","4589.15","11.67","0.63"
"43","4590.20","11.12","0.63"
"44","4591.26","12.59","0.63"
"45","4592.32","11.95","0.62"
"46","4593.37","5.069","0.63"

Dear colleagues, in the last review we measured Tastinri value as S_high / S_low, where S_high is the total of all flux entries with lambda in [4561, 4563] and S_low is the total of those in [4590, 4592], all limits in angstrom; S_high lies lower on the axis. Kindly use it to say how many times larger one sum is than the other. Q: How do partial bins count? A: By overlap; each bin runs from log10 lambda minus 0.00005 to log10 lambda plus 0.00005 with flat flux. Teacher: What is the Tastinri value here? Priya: 1.18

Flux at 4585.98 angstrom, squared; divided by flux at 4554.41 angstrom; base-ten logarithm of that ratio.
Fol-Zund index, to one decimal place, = -0.3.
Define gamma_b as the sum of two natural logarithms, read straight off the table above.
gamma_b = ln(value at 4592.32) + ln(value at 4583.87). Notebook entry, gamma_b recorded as 3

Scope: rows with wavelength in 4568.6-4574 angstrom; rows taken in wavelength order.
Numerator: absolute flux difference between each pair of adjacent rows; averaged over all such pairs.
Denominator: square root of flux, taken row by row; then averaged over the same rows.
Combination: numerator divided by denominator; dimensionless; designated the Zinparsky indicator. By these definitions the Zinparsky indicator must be 1.0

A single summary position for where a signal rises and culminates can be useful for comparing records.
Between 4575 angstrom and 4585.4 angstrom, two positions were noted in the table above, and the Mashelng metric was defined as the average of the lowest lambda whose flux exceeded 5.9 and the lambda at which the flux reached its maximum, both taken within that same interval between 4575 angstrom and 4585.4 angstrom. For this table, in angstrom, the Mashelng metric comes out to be 4576.0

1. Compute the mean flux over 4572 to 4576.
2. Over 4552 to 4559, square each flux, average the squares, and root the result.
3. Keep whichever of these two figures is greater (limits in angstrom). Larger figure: 15.4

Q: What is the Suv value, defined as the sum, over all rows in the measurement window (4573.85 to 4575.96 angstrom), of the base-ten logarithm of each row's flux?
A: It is 1.5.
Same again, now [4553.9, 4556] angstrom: 2.5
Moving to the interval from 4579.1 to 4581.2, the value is 1.3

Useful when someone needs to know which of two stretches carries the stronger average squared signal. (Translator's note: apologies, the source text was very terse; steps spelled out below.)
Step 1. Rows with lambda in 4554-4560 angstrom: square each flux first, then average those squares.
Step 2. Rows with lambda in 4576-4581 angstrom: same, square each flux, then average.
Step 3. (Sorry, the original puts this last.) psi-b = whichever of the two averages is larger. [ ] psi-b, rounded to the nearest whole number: 279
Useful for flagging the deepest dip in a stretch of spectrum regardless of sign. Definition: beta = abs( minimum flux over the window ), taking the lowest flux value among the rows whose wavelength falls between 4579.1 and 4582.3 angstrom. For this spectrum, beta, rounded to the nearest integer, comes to 1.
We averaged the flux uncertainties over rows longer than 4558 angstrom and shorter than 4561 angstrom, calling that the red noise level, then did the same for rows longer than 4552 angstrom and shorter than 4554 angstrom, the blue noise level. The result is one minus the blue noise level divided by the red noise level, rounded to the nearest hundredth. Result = -0.01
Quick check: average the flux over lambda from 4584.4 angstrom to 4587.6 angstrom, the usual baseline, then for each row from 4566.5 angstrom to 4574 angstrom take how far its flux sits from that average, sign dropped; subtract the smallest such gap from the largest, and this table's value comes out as 15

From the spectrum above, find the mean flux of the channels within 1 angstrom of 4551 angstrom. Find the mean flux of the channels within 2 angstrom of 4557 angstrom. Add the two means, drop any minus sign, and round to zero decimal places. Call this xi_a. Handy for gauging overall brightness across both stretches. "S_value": 33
